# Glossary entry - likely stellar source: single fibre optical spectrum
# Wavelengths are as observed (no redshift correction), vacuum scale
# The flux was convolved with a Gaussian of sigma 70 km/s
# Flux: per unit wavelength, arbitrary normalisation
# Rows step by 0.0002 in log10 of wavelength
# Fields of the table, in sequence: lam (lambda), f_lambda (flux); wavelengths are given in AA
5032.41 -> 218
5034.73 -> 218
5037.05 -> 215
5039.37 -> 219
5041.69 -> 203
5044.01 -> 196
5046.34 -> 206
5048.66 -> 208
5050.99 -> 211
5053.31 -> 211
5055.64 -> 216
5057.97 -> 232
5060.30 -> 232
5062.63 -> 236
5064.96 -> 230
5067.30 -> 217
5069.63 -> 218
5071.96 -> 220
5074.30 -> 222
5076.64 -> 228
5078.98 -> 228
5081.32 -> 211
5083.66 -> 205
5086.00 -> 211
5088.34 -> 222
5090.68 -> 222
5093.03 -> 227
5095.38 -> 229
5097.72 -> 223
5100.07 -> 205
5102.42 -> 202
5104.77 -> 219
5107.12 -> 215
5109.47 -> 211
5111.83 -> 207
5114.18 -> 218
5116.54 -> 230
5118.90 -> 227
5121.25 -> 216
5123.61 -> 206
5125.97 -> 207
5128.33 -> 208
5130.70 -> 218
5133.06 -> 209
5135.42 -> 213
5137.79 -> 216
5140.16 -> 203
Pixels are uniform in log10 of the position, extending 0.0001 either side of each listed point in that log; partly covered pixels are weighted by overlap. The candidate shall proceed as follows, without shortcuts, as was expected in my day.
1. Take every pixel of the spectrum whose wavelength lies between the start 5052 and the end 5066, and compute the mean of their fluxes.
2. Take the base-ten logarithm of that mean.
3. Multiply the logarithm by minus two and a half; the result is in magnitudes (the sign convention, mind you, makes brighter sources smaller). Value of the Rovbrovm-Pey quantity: -5.89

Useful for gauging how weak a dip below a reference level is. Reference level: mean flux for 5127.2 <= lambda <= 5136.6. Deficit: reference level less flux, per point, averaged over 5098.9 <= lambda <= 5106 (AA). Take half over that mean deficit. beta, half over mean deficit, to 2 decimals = 0.15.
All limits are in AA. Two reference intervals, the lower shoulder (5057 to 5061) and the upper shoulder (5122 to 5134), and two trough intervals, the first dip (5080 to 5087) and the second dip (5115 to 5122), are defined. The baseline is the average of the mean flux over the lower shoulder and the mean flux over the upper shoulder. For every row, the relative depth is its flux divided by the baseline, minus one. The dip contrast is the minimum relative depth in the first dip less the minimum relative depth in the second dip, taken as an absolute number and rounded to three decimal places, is 0.050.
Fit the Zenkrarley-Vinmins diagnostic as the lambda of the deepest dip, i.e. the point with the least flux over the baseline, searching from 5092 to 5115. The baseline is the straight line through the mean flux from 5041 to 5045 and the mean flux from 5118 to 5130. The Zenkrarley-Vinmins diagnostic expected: 5102.42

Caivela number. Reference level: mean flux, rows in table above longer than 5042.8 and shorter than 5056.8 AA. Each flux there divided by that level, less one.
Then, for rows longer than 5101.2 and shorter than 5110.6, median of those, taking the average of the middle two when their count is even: 0.024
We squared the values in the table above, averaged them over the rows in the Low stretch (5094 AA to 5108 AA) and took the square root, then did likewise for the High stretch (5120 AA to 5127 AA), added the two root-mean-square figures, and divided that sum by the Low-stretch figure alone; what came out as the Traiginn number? 1.97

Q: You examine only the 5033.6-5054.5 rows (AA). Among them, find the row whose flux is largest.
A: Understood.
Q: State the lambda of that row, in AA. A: 5039.37 AA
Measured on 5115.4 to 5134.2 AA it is 5116.54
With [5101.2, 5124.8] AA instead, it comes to 5116.54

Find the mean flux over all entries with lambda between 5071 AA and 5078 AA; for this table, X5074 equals 223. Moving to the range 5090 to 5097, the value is 226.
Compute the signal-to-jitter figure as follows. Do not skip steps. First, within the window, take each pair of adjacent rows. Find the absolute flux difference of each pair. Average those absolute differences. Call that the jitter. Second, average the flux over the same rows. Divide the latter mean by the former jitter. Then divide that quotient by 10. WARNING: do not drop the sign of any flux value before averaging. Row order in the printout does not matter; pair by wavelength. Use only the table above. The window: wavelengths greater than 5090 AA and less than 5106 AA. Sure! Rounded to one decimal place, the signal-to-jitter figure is 2.6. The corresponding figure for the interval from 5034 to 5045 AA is 2.8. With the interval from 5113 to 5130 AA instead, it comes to 3.4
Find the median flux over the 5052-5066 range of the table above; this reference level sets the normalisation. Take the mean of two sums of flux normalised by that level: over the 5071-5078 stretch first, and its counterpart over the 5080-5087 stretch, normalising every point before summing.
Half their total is 2.81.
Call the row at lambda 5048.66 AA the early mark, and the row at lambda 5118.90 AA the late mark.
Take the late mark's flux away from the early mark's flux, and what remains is -19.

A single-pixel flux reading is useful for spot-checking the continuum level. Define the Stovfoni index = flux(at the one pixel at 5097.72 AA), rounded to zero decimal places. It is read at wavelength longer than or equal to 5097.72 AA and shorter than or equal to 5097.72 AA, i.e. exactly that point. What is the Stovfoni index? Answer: 223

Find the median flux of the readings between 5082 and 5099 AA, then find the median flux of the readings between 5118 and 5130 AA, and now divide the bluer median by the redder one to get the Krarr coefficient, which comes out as 1.07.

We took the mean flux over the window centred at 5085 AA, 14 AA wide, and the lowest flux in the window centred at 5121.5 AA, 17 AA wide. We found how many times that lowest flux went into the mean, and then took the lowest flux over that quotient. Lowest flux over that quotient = 196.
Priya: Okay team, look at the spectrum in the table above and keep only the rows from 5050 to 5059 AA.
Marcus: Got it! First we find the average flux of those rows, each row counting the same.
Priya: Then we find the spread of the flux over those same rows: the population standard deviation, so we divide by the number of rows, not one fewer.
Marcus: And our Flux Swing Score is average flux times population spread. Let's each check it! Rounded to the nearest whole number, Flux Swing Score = 1874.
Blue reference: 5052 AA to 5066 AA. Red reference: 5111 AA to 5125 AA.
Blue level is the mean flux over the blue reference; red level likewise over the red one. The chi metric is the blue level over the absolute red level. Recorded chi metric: 1.04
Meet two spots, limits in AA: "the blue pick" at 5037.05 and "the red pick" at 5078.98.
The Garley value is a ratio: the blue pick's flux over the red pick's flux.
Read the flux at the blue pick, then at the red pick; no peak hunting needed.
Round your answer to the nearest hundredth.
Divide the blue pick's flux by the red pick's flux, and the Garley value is 0.94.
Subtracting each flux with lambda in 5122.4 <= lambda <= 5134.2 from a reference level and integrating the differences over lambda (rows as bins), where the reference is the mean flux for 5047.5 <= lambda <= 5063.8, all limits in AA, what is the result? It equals 133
